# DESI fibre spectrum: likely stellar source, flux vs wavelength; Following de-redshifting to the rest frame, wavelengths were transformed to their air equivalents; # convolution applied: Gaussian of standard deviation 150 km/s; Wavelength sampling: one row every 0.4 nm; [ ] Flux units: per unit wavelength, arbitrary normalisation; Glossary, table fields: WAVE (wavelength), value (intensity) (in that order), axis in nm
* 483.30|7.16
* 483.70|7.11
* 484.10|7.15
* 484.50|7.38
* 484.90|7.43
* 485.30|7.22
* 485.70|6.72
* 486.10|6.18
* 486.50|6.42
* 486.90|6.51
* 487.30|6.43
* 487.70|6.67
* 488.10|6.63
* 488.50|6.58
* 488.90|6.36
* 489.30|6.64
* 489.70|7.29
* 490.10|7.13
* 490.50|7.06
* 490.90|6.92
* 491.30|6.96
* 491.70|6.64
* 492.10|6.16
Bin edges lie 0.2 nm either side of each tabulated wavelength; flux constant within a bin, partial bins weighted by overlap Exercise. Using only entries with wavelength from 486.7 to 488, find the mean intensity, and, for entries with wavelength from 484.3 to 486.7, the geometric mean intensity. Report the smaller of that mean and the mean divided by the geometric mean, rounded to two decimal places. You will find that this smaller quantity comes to 0.95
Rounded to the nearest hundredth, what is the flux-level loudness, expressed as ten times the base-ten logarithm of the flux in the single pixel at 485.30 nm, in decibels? 8.59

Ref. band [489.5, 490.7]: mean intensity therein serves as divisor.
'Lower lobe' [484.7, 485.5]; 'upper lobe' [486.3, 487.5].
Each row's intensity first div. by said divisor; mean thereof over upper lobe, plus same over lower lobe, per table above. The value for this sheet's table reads 1.92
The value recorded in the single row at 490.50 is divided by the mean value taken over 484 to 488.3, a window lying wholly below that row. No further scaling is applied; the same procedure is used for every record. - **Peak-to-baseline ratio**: 1.04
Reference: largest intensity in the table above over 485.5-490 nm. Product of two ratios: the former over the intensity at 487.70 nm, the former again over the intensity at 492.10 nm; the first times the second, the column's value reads 1.29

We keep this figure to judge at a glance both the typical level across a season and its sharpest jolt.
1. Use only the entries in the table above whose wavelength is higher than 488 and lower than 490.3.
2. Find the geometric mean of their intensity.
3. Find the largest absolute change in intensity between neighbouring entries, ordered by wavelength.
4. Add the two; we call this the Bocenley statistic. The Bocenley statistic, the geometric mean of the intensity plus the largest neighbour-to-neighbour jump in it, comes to 7.41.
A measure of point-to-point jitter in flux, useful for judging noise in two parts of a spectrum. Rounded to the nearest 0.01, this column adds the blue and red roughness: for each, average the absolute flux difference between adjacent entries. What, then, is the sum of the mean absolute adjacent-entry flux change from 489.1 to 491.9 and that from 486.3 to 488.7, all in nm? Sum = 0.33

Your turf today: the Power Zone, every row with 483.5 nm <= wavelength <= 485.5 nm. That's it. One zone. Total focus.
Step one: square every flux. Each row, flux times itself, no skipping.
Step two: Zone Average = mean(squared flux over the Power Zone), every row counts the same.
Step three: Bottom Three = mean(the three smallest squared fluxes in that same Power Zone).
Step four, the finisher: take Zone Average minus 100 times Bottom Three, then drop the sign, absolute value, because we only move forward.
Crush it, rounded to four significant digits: 5074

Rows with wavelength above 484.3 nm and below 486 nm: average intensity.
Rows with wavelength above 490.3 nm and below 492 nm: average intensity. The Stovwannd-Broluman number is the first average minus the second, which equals 0.3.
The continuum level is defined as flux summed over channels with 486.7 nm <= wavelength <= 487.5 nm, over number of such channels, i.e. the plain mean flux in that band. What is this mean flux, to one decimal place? 6.5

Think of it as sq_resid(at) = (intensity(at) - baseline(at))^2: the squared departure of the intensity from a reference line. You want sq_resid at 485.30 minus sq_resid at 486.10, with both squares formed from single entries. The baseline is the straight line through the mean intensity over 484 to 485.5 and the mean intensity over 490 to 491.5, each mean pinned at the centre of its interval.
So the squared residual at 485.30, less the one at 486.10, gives -1.1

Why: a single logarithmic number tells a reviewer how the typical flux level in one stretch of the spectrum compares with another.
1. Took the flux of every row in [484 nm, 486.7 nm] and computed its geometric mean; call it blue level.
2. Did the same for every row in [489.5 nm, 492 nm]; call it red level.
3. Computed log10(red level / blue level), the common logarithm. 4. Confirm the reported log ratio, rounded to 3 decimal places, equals 0.005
